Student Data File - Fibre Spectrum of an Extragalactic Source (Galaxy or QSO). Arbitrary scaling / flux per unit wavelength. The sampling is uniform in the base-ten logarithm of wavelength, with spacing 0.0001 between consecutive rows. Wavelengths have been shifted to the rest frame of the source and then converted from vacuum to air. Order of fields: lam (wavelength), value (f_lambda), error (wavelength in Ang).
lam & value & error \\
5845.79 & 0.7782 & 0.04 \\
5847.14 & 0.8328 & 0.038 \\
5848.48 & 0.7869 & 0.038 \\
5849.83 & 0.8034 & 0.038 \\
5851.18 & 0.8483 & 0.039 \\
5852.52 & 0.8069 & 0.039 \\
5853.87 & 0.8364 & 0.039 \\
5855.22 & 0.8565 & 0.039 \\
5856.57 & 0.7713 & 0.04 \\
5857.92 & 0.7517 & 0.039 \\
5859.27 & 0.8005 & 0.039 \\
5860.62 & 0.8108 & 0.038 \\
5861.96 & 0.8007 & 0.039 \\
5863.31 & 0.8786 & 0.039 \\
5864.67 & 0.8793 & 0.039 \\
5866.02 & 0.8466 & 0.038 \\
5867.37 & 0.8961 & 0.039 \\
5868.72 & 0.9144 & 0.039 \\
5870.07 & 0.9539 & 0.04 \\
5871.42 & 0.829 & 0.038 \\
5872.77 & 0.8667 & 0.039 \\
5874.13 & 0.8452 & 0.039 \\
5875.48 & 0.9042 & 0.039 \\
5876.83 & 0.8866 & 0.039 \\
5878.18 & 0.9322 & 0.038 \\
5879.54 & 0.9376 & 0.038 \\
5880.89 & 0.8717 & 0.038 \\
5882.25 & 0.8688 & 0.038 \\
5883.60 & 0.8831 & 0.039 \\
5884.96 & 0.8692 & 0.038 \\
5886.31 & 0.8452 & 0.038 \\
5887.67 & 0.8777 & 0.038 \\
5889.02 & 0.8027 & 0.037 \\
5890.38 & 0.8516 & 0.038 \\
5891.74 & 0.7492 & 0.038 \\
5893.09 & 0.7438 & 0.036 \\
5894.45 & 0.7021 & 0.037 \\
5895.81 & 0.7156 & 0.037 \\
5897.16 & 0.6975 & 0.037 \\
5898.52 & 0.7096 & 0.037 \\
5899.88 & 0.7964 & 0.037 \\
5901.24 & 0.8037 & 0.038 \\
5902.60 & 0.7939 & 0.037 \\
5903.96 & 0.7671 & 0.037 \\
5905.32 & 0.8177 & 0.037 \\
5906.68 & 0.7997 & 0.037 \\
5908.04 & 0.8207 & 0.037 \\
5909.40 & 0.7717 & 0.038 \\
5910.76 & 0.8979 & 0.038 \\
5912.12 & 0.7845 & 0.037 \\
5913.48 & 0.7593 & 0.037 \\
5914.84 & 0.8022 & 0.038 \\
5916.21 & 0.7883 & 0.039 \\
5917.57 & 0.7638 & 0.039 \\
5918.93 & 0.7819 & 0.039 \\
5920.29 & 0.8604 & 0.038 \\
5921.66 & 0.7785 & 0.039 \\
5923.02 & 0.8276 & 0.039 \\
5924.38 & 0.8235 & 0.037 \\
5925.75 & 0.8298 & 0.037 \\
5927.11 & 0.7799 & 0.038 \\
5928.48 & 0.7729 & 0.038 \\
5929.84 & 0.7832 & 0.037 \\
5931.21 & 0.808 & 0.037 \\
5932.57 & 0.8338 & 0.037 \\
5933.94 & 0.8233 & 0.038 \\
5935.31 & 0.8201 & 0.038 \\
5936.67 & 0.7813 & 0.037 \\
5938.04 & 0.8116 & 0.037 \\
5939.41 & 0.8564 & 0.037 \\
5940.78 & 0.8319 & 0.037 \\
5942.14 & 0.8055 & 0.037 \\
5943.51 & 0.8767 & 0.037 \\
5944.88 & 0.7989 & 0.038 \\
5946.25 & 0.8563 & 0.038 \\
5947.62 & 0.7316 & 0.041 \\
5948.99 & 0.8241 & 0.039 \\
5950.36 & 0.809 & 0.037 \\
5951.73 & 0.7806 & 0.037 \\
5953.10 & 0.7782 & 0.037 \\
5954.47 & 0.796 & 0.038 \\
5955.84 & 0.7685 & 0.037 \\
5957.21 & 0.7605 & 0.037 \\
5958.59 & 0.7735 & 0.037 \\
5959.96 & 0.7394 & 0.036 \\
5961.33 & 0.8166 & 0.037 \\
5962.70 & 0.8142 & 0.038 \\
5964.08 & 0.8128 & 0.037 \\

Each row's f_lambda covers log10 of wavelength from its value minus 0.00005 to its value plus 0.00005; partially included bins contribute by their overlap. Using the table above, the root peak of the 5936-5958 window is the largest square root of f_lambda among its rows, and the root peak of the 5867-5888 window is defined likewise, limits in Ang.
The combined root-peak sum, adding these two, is 1.91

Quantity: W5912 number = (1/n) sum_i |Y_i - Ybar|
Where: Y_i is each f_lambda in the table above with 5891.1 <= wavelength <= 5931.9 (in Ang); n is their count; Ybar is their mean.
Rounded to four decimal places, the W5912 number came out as 0.0326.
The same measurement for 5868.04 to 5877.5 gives 0.0332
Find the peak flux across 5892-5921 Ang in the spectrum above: 0.8979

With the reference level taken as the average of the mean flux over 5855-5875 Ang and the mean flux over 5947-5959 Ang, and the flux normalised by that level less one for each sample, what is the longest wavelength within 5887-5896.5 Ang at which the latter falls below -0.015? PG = 5895.81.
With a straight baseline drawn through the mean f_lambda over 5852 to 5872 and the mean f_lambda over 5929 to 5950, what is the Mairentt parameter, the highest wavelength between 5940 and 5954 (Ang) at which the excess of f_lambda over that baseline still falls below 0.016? 5953.10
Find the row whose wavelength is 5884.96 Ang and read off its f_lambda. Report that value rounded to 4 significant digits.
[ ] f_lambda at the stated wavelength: 0.8692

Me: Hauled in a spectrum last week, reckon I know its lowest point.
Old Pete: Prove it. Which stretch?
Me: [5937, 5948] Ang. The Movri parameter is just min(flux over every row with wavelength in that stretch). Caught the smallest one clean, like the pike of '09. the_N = 0.7316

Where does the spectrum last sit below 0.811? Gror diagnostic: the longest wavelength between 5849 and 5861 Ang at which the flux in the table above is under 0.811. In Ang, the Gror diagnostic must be 5860.62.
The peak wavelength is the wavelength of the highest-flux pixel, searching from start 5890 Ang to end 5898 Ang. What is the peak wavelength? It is 5890.38 Ang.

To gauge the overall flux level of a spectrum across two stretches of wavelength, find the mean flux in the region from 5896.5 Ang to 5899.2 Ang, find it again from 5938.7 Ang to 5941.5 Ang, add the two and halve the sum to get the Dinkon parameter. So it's 0.774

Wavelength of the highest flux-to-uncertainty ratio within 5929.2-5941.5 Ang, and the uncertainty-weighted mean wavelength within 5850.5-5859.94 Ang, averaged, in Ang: 5897.3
